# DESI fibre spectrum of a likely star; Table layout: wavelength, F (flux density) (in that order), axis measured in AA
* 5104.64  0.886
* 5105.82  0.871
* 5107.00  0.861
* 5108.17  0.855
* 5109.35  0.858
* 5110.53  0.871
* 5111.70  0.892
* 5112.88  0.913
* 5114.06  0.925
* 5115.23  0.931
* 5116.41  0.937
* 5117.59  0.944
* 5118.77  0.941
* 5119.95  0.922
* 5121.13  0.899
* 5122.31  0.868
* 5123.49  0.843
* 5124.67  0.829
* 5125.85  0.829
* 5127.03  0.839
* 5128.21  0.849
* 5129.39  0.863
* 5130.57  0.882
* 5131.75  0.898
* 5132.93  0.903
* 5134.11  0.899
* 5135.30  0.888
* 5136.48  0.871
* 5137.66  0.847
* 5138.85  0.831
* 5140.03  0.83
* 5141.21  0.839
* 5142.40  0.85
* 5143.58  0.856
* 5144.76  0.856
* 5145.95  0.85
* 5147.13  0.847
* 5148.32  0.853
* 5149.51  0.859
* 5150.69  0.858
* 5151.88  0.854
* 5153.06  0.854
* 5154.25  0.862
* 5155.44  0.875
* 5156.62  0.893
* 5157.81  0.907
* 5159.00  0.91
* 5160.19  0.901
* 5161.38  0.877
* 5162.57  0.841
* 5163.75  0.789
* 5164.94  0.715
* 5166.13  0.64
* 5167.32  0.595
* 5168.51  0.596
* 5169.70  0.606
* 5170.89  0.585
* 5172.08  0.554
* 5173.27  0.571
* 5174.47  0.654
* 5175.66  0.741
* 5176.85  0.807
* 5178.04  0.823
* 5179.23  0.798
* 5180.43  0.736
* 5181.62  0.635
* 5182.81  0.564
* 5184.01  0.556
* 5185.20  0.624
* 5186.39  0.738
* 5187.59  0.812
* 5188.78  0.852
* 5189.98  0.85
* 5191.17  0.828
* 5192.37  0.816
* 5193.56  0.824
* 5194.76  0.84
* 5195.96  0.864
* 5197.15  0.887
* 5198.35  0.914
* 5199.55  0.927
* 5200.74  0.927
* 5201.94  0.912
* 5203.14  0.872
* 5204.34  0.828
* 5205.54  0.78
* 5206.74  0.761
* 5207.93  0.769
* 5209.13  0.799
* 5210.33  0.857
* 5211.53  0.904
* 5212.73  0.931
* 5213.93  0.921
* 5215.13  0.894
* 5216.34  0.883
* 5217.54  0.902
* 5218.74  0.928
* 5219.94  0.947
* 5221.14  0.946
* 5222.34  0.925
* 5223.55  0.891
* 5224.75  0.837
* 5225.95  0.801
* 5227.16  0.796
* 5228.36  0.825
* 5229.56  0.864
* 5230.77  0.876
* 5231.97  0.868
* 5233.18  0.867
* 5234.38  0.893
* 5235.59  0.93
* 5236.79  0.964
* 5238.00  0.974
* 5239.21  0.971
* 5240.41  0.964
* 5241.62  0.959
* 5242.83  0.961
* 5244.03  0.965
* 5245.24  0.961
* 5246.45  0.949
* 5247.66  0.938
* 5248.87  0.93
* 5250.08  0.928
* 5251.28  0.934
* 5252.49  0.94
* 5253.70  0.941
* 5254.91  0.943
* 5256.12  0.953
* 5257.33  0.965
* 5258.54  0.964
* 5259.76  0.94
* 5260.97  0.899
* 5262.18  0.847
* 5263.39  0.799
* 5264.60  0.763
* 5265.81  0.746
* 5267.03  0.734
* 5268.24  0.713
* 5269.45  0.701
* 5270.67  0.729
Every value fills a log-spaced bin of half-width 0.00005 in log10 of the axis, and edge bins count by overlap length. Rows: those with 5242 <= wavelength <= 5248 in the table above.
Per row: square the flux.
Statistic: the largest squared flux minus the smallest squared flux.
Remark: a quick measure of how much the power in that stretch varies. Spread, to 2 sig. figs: 0.051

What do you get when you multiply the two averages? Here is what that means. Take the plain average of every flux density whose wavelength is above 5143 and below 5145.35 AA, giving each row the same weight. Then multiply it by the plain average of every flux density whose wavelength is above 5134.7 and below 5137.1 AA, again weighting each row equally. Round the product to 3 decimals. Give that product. 0.753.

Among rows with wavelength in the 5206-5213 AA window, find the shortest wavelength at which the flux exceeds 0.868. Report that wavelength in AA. 5211.53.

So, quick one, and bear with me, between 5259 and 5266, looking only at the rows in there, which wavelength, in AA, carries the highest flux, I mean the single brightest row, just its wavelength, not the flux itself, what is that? 5259.76 AA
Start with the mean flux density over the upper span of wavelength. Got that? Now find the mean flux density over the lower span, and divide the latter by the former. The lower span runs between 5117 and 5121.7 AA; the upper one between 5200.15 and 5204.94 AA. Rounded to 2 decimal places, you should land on 1.05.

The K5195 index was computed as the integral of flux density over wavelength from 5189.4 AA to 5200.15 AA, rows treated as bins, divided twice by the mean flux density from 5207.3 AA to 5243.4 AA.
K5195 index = 11.6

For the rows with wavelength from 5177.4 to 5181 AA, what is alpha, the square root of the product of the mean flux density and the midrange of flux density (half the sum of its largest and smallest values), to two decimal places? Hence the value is 0.78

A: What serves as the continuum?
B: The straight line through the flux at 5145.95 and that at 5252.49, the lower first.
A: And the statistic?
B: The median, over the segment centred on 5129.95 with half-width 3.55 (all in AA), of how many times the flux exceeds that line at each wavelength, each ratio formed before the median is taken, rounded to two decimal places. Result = 1.04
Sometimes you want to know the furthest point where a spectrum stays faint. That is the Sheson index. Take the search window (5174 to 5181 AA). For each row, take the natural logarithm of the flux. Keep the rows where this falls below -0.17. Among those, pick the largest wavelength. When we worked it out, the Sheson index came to 5180.43 AA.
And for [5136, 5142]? 5141.21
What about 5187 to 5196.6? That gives 5194.76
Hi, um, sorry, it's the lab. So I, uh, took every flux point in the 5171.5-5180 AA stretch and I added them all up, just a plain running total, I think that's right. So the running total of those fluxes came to 4.95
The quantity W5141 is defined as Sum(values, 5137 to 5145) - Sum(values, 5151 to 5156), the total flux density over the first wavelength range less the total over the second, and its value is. 2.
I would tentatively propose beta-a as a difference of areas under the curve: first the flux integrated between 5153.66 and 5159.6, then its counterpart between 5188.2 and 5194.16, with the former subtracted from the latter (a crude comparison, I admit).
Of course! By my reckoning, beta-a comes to -0.3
